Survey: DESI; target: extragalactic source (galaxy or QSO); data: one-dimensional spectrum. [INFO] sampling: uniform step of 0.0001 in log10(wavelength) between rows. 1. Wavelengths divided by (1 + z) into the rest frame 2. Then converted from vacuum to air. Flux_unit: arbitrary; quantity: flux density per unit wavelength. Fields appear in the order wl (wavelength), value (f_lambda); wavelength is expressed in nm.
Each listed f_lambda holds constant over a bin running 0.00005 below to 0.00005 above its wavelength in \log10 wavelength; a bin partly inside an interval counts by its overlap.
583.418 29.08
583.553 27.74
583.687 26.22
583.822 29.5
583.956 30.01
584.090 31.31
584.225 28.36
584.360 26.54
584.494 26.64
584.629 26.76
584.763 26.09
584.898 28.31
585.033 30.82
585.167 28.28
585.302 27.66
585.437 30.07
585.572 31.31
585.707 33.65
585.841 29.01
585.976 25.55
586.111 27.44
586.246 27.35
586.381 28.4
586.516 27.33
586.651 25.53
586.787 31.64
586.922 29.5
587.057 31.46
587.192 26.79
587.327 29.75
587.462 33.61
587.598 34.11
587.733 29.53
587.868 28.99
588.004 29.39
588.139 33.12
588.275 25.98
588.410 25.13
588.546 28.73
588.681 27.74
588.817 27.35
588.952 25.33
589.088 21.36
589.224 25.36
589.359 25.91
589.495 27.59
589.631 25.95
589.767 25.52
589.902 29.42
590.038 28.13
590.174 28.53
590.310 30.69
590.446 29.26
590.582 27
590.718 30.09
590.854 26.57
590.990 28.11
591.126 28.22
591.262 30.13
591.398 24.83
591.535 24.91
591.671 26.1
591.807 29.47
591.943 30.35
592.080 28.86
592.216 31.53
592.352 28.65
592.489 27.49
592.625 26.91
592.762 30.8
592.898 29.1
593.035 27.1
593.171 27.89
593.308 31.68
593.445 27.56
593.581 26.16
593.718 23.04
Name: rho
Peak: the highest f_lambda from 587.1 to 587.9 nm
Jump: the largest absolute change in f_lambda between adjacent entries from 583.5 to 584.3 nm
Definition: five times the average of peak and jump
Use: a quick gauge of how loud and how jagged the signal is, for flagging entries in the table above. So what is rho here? 93.5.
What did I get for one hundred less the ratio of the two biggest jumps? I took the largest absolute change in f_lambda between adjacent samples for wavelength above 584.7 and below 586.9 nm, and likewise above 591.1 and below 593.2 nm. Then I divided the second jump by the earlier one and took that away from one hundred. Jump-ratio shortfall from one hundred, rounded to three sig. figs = 99.1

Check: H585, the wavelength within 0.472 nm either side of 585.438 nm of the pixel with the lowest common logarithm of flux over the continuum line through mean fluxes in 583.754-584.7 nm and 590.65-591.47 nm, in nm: 585.302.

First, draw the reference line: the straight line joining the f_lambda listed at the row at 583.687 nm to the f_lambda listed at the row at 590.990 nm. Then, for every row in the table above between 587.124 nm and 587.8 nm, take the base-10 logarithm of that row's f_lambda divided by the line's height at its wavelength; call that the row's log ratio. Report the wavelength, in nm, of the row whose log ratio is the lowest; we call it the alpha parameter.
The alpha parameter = 587.192 nm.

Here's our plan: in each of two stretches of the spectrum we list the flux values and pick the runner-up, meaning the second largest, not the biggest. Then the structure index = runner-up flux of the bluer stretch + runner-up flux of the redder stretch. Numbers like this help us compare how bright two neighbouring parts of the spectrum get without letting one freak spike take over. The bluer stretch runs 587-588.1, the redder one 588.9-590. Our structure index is 61.2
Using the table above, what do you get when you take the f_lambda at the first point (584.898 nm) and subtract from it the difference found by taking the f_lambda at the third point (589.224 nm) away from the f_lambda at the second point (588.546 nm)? 25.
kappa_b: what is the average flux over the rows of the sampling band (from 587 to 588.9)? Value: 29.4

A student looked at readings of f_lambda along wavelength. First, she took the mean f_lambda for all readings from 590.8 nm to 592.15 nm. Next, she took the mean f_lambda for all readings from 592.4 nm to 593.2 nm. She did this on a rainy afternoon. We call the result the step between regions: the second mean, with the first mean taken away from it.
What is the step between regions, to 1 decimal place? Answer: 0.5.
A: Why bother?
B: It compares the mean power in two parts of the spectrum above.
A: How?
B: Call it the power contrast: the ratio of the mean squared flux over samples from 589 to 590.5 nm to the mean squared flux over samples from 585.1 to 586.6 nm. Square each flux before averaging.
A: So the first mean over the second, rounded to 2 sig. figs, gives 0.89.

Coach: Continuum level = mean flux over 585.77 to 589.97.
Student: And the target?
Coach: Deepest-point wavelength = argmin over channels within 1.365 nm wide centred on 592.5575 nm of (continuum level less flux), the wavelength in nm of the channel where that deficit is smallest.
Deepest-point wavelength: 592.216 nm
